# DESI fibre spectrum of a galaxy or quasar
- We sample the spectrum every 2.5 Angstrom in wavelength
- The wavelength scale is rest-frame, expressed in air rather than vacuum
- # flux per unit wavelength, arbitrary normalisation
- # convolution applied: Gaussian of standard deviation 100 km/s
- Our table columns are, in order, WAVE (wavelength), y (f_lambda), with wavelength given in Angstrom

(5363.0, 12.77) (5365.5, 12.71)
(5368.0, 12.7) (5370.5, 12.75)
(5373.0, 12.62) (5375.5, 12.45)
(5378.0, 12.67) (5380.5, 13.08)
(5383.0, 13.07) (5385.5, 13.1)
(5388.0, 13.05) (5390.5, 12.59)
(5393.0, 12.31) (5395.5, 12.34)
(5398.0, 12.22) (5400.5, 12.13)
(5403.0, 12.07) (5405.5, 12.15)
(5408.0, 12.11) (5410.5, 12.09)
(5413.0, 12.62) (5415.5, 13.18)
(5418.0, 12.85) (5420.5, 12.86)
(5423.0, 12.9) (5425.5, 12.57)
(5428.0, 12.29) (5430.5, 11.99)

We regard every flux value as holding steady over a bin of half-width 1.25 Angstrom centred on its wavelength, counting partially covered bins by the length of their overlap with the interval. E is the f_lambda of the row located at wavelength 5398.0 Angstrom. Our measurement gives 12.22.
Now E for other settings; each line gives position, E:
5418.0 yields 12.85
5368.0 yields 12.7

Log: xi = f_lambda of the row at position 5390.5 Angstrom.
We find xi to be 12.59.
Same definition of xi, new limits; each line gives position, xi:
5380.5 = 13.08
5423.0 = 12.9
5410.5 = 12.09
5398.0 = 12.22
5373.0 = 12.62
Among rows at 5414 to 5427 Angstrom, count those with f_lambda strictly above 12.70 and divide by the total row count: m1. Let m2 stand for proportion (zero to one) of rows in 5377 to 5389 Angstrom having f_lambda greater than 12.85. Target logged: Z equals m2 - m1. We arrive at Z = 0.00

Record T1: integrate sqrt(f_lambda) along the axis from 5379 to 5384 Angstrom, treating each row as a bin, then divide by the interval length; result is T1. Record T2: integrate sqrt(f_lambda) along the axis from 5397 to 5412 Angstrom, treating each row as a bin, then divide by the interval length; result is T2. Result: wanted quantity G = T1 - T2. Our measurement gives 0.13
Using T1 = 3.61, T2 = 3.48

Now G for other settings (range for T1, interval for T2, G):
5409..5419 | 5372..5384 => -0.02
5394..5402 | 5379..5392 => -0.10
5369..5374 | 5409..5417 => 0.01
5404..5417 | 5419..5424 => -0.06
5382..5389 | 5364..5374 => 0.05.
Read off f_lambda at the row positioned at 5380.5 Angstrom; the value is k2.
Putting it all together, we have 13.08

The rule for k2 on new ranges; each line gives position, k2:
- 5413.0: 12.62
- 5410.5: 12.09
